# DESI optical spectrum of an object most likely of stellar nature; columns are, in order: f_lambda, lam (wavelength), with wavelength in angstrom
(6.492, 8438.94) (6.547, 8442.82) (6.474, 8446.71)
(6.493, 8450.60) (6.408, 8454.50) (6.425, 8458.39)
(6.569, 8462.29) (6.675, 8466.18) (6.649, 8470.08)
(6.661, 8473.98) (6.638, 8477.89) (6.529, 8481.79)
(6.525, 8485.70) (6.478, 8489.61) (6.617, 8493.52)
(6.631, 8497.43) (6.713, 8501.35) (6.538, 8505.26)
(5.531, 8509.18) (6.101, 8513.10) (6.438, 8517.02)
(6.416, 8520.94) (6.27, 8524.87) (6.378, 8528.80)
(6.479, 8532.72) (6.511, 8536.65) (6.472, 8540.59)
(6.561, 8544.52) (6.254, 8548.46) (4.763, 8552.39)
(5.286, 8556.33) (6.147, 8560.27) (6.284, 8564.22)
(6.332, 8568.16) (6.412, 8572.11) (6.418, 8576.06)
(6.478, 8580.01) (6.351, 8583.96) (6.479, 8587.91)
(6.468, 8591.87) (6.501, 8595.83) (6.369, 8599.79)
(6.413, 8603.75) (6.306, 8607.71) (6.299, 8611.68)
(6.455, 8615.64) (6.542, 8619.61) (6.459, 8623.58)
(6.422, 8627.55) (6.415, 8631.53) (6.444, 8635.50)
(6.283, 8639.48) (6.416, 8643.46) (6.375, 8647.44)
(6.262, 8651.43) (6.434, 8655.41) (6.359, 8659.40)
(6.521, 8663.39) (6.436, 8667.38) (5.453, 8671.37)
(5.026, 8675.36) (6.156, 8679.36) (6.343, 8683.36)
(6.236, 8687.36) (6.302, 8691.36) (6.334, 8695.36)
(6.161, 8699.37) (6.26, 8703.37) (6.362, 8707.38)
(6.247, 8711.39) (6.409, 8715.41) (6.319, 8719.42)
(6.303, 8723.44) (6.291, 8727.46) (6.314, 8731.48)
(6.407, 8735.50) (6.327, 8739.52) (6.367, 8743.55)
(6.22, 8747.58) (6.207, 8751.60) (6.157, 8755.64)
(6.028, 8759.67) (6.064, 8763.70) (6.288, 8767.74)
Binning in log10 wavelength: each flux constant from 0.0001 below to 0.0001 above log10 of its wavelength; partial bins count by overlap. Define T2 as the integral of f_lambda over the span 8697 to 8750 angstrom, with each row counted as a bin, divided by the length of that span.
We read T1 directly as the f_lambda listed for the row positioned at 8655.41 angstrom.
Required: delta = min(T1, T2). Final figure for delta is 6.31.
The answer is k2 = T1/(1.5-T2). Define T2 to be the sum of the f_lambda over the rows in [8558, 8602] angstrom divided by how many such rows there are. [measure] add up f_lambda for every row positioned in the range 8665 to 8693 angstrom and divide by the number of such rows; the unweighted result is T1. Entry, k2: -1.23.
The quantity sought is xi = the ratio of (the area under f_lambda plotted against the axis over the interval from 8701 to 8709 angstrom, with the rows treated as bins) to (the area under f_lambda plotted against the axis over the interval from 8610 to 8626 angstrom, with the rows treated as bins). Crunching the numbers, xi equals 0.49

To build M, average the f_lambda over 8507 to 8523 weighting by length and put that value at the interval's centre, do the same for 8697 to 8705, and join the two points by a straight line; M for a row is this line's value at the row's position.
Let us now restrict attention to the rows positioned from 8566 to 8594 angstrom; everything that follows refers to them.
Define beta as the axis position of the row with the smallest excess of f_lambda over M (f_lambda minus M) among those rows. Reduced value 8568.16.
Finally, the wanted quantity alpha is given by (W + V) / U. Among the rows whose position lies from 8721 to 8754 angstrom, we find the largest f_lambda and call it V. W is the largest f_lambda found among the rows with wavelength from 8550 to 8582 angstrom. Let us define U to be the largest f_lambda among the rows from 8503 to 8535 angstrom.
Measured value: 1.97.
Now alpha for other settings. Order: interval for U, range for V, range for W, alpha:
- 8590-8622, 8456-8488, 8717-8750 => 2.00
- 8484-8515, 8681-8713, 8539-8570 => 1.93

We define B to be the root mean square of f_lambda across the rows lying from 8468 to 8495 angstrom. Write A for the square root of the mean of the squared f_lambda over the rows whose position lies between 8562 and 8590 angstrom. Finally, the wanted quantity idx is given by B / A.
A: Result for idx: 1.03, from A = 6.39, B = 6.59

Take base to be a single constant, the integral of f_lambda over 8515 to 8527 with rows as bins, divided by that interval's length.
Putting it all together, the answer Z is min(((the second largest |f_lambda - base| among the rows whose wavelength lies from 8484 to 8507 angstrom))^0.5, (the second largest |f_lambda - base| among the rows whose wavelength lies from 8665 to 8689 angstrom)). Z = 0.51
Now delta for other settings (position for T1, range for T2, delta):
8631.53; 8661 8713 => 6.14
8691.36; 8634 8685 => 6.19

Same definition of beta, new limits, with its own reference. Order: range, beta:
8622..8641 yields 8639.48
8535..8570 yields 8552.39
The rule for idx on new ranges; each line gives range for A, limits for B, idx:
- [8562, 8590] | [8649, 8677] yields 0.95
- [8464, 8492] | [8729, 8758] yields 0.95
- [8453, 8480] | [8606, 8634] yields 0.98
